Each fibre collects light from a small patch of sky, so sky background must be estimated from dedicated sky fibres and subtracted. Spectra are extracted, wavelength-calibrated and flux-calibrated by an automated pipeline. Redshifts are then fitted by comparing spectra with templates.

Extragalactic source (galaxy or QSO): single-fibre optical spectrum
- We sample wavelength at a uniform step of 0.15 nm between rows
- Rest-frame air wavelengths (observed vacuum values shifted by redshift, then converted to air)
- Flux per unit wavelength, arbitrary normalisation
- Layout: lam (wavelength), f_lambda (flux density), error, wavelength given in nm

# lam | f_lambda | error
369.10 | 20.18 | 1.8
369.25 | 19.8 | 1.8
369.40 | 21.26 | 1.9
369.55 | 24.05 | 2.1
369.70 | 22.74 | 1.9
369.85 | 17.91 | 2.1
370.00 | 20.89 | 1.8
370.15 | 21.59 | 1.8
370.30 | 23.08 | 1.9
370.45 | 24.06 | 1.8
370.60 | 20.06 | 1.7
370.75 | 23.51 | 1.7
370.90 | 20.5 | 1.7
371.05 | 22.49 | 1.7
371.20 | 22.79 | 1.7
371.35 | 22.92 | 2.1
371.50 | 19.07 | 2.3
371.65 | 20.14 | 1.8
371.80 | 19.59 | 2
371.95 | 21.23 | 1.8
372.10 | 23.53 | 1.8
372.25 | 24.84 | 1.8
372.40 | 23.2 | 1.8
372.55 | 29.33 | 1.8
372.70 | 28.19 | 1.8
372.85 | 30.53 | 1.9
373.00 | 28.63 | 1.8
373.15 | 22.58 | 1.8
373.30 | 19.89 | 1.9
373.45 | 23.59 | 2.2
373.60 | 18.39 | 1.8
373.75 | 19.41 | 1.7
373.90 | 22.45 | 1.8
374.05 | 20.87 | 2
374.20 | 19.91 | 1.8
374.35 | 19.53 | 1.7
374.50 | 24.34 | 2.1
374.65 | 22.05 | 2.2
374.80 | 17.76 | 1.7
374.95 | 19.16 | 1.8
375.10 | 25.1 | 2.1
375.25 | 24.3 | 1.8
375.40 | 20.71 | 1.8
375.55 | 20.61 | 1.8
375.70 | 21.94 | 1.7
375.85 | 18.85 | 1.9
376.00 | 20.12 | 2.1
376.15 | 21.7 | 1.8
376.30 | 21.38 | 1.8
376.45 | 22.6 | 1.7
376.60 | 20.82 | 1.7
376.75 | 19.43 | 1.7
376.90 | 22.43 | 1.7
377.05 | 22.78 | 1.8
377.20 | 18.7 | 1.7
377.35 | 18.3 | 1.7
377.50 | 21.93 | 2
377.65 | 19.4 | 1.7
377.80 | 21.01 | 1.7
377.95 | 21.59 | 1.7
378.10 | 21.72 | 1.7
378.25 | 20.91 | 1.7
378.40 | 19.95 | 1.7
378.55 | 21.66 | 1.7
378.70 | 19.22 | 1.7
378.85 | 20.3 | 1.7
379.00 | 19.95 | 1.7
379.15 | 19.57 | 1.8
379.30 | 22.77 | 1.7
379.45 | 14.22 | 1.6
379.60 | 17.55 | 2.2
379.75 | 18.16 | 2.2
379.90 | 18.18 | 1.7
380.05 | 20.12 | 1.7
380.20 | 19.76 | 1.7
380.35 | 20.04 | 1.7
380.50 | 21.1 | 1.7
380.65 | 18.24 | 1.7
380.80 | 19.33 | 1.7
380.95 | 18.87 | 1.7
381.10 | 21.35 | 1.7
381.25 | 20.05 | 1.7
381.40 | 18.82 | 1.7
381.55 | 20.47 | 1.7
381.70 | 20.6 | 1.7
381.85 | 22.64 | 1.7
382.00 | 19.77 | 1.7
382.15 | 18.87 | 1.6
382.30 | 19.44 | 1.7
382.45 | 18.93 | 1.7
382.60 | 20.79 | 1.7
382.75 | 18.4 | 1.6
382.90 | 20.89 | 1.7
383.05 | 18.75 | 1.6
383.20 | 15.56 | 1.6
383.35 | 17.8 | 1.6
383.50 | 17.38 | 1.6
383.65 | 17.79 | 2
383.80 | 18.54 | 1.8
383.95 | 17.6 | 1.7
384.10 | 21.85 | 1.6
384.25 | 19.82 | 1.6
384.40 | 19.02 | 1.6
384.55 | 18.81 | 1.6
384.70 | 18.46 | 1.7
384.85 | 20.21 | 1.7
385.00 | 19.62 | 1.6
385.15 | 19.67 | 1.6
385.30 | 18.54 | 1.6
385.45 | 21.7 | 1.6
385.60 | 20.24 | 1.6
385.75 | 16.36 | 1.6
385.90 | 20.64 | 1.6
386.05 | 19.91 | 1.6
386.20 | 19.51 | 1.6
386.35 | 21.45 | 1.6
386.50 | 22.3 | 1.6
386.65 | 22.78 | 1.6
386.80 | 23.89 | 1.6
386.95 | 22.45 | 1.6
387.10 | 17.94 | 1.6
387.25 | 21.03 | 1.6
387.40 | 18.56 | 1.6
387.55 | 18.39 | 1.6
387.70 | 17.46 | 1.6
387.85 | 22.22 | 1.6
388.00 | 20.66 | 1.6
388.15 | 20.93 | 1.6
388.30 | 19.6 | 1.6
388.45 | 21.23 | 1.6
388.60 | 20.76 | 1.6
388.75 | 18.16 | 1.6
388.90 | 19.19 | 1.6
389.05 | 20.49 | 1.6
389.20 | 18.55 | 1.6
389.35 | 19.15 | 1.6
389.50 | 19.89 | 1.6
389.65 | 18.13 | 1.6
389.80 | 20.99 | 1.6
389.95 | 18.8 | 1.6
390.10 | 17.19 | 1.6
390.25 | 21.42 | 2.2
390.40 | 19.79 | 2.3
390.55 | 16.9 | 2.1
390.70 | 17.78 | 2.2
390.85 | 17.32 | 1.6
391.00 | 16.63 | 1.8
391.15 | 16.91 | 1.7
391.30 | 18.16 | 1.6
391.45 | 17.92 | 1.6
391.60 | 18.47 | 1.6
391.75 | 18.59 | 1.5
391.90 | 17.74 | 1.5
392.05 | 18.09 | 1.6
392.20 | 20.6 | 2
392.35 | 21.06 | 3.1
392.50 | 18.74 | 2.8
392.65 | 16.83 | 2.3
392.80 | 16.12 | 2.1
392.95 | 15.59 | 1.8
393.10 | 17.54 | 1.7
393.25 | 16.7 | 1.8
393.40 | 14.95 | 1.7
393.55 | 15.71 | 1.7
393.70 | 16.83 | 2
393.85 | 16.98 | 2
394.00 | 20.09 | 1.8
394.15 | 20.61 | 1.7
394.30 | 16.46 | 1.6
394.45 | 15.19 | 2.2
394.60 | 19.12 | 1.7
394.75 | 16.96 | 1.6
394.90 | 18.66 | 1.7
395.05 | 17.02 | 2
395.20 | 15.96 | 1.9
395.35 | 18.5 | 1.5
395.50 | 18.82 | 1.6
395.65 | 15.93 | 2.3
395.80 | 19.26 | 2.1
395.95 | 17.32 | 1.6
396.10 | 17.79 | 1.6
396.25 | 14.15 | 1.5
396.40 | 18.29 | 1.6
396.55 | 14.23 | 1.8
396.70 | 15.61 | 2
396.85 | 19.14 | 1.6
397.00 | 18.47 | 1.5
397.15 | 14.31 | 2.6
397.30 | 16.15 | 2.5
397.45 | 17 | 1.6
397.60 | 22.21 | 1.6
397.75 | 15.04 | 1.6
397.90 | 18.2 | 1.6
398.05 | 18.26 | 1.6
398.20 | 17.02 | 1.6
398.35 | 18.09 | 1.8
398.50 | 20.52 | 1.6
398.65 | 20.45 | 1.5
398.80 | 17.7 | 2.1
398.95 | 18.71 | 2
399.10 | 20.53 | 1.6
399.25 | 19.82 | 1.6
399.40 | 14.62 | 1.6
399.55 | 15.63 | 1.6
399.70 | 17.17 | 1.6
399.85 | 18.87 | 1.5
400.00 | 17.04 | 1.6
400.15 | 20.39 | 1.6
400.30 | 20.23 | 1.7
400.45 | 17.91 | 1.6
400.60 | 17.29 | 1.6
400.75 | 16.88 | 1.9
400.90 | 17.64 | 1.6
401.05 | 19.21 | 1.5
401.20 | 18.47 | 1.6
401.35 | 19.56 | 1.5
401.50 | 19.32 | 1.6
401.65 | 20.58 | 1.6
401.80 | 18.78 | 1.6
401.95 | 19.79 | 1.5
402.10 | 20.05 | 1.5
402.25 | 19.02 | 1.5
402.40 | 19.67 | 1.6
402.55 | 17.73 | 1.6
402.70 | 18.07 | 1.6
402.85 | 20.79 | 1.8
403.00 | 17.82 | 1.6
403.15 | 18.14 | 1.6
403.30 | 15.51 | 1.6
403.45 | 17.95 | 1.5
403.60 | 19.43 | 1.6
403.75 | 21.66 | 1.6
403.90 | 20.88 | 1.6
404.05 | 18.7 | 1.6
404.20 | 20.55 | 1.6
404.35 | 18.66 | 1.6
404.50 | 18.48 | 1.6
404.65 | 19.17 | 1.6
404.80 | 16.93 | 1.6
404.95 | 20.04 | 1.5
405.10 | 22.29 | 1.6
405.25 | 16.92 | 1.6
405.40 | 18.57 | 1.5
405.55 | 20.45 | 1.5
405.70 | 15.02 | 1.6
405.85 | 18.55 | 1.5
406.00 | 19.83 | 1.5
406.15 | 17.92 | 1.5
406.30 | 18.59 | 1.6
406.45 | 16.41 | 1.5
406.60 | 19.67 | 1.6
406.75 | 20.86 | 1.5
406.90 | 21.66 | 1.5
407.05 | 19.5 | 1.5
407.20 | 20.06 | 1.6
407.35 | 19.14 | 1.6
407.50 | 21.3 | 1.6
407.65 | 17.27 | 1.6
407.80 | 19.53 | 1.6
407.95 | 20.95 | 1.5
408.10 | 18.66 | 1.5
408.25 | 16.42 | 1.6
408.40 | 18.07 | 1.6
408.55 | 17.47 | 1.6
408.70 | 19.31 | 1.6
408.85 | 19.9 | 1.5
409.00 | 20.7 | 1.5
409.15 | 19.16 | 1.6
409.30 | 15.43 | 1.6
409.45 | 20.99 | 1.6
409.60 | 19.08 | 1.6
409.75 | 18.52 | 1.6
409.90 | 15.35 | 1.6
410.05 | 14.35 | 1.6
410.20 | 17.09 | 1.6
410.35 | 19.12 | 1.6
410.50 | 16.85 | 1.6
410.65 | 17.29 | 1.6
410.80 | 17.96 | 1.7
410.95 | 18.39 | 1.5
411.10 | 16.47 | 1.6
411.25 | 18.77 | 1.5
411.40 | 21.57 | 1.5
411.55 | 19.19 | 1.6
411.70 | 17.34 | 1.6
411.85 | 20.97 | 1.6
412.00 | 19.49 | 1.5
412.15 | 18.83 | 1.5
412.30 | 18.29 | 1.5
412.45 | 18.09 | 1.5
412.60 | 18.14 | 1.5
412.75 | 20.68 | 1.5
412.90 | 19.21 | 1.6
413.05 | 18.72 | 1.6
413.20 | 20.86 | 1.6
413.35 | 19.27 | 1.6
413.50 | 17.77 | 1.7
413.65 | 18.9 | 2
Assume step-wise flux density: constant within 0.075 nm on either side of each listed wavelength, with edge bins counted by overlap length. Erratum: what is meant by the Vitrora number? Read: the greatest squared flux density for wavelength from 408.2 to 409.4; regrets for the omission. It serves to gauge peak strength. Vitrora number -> 428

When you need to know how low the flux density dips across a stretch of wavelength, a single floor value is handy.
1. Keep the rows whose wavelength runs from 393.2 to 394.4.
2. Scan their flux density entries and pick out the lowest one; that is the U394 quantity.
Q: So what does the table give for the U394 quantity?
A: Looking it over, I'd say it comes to 14.95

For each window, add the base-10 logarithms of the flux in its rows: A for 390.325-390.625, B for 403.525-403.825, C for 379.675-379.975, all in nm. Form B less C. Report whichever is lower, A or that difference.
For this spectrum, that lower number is 0.11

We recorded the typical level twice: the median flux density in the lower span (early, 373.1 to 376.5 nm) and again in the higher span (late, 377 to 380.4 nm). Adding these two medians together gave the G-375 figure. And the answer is 40.8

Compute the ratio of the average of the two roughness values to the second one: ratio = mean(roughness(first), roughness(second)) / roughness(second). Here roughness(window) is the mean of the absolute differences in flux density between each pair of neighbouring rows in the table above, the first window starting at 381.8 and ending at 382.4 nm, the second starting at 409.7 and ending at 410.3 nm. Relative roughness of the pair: 0.81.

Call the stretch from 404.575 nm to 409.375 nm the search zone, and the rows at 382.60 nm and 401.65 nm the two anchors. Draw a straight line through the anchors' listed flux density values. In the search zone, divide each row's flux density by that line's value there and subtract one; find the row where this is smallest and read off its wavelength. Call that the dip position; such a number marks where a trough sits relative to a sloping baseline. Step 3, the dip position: 405.70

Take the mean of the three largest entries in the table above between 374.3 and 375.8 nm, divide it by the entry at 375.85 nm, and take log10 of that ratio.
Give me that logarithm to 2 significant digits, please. 0.12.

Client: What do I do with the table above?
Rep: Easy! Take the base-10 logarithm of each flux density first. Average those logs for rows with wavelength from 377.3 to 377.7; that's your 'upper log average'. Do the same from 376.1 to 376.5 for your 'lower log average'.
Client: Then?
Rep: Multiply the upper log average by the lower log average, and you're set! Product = 1.74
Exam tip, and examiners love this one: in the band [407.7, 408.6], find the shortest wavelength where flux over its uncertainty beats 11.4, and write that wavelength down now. 407.80 nm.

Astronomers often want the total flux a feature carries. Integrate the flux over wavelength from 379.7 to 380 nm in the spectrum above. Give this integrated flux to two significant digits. 5.5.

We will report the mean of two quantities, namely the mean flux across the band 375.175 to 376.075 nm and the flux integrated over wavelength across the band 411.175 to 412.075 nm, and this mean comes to 19.3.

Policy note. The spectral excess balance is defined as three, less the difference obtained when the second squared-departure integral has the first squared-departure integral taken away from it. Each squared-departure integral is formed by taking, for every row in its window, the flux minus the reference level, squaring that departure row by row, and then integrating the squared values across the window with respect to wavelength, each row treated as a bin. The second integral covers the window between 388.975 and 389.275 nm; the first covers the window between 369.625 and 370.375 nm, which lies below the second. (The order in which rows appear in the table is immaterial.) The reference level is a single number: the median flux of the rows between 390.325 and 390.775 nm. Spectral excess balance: 13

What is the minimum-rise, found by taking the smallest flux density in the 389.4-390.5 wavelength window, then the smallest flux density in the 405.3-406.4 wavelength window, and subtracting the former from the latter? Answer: -2.2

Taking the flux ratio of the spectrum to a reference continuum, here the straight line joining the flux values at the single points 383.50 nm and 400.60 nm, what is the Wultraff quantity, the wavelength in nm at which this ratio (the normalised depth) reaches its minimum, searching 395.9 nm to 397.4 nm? 396.25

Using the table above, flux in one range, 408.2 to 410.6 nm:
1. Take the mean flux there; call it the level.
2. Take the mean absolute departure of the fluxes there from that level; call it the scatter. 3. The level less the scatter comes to 16.4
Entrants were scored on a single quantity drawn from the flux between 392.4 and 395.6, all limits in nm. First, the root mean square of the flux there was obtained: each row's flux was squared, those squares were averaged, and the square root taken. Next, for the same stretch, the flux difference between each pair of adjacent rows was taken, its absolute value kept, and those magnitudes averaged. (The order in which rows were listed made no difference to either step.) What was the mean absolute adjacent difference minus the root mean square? -15.8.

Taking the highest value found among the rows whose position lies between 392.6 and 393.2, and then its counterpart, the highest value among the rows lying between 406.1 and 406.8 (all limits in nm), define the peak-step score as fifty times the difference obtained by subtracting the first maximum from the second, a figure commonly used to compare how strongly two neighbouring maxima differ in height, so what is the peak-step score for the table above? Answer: 166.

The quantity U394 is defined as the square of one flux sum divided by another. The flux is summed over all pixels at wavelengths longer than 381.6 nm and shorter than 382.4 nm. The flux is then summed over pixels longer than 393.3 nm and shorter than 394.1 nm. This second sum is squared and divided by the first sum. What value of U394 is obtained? 71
